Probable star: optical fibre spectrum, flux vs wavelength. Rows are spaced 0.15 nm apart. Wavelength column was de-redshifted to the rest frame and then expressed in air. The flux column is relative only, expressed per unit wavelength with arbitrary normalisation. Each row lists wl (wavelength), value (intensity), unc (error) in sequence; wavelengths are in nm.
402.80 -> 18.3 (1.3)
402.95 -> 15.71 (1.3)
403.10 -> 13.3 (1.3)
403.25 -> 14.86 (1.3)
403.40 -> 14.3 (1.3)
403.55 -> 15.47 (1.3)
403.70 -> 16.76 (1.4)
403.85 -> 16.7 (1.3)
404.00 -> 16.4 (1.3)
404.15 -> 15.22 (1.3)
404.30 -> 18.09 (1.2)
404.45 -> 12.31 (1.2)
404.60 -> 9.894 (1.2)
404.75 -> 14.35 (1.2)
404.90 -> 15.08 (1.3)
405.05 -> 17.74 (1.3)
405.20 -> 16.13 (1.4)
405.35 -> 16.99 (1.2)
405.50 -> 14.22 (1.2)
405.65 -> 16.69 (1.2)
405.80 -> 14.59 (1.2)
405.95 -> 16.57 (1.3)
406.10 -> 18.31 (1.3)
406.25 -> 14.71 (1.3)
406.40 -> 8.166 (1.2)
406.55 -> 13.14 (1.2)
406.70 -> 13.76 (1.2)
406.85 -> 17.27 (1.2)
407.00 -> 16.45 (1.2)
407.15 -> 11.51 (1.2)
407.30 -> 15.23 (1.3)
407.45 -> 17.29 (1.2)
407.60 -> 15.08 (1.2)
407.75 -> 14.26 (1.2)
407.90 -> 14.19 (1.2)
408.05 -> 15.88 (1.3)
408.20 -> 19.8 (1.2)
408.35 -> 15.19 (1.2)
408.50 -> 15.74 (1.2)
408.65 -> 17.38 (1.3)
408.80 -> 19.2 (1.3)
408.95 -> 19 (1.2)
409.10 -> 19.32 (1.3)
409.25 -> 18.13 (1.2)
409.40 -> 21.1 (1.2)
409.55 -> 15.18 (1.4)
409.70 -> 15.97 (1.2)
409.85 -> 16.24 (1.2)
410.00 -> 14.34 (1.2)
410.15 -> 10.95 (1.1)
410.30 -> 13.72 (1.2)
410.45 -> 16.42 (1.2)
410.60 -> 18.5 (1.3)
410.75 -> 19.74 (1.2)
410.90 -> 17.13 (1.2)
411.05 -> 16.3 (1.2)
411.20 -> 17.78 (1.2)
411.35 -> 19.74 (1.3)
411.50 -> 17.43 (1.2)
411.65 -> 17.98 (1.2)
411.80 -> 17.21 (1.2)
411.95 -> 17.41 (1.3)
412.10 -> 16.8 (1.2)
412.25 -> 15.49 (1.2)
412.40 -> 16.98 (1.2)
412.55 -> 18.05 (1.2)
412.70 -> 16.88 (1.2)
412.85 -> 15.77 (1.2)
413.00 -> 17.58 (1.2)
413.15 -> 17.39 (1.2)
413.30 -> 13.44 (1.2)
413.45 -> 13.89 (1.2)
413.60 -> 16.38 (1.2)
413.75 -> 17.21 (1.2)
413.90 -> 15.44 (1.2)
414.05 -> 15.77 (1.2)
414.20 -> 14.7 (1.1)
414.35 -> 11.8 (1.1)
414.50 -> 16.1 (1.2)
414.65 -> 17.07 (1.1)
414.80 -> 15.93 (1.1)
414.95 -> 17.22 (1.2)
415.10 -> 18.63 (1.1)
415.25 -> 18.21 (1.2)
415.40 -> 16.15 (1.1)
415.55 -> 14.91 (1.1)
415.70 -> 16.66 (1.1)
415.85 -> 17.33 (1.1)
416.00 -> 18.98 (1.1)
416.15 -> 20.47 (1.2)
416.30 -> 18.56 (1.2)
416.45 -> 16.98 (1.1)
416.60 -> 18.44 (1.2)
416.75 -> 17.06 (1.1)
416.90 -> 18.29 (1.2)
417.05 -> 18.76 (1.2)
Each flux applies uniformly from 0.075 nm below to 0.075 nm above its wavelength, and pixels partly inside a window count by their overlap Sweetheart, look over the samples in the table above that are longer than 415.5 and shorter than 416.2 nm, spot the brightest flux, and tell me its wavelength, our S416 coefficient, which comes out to 416.15 nm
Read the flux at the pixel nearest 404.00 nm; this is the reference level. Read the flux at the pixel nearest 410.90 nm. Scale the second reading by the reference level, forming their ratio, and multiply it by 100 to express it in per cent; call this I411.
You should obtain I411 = 104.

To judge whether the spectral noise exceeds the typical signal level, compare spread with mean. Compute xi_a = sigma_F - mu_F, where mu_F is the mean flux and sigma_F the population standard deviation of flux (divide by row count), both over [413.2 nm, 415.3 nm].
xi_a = -14.0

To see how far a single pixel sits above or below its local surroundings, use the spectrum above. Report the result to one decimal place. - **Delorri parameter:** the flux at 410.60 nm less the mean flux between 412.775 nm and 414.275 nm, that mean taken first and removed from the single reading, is 2.7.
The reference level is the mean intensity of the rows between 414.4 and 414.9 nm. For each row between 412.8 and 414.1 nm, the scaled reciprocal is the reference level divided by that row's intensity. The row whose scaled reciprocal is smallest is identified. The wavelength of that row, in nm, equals 413.00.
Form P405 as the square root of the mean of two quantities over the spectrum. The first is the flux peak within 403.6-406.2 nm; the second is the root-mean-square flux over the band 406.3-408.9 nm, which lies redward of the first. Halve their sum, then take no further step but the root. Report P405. 4.11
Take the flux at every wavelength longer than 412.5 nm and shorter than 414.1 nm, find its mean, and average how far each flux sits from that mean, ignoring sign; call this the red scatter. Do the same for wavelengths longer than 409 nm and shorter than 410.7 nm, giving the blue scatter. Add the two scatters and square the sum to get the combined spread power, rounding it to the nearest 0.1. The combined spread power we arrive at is 11.0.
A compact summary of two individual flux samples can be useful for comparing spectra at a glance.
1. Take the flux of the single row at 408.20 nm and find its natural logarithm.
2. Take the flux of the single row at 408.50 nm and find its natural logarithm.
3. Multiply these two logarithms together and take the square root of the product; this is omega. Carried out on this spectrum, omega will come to 2.87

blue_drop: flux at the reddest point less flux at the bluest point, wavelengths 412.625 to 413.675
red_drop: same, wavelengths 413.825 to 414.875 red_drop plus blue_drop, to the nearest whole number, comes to 0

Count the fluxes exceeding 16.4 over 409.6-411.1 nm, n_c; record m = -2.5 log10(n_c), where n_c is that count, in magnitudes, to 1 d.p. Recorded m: -1.5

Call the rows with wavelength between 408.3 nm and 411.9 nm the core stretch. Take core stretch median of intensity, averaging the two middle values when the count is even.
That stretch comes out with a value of 17.3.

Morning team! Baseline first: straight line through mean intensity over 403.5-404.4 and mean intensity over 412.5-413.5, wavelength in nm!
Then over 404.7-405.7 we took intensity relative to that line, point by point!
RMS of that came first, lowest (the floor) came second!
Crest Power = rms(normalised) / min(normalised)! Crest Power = 1.12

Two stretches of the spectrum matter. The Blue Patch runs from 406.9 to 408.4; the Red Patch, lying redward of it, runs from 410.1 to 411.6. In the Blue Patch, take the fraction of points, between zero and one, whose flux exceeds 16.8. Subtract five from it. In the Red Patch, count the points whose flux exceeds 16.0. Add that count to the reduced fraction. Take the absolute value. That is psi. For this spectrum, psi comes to 3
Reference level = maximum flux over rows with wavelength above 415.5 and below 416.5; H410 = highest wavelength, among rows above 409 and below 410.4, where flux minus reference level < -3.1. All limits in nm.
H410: 410.30 nm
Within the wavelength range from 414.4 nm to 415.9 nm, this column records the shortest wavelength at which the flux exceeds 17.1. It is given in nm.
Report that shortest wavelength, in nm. 414.95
